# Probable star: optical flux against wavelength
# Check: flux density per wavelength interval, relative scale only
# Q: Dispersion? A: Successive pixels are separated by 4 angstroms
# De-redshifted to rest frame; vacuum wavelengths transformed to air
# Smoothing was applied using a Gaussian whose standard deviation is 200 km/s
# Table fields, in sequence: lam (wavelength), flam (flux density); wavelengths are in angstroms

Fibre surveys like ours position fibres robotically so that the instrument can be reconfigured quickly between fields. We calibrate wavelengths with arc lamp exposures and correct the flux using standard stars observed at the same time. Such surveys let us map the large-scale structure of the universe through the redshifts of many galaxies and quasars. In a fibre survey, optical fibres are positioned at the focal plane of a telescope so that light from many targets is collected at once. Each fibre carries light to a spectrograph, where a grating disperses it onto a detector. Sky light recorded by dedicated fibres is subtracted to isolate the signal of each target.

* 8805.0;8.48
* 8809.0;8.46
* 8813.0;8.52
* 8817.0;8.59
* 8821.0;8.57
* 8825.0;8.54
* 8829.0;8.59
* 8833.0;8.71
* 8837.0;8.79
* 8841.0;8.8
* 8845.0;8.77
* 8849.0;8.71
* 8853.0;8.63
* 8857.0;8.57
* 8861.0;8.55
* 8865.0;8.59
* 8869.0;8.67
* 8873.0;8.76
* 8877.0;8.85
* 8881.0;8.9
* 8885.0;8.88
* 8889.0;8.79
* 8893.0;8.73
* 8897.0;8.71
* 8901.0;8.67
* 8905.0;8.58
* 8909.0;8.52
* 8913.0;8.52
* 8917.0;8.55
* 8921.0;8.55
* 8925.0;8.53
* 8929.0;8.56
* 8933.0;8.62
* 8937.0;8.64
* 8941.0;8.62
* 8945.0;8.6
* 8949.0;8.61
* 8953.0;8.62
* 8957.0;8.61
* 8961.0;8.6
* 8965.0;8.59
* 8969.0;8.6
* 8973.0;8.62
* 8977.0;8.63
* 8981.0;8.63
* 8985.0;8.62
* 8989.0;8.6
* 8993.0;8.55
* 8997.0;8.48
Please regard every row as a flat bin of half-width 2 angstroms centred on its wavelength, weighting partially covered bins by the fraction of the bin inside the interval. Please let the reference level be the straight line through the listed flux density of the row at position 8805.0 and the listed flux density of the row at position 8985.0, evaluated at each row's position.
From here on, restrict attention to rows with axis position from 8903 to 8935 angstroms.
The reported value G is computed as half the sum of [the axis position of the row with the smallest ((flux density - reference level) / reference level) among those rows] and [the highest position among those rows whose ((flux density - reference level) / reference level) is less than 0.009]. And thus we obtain 8923 angstroms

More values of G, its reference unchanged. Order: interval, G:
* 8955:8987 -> 8975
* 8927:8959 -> 8943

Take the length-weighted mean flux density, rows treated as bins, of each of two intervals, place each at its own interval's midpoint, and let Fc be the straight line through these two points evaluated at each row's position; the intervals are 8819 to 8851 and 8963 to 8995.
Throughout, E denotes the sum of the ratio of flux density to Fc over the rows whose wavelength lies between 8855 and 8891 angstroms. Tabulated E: 9.07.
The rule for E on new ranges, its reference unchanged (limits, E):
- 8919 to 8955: 8.96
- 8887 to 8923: 8.98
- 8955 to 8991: 9.00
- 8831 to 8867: 9.00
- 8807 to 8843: 8.93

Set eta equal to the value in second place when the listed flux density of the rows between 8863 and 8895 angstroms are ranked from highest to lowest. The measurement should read 8.88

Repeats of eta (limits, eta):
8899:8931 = 8.58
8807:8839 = 8.71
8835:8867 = 8.79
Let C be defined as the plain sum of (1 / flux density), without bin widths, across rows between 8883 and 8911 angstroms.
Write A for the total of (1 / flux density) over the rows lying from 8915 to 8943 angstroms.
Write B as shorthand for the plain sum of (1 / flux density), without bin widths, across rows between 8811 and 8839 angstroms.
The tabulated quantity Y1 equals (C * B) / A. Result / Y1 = 0.802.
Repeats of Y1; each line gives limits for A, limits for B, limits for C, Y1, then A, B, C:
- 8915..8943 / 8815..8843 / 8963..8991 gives 0.806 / 0.816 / 0.809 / 0.8127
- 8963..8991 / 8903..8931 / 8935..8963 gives 0.819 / 0.813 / 0.819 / 0.8126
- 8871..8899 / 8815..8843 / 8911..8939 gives 0.831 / 0.795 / 0.809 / 0.8171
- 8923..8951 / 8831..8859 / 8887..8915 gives 0.799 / 0.814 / 0.804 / 0.8098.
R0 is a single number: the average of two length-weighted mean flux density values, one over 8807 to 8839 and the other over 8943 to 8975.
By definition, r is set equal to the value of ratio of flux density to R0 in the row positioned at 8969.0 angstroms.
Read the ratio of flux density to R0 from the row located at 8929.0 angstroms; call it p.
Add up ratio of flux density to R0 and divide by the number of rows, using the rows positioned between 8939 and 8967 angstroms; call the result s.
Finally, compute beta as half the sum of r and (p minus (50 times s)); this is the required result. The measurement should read -24.0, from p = 1.00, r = 1.00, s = 1.00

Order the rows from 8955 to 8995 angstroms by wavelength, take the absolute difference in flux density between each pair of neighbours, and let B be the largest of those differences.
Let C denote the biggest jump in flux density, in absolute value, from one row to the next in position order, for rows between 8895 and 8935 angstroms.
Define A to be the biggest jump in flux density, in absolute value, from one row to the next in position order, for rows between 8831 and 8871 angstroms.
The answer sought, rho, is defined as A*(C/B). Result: 0.14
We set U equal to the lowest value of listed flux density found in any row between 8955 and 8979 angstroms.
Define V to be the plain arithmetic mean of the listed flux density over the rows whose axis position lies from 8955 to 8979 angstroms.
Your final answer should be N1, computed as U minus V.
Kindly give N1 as -0.018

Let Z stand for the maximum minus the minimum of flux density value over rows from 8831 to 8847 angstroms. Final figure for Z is 0.09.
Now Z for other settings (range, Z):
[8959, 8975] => 0.03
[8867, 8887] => 0.23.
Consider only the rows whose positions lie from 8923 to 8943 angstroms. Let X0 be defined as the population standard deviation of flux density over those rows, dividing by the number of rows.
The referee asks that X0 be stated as 0.04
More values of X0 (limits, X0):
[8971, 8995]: 0.03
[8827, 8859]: 0.08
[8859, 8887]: 0.13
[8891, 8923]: 0.08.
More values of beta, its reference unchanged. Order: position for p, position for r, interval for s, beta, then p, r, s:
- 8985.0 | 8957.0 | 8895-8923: -24.0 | 1.00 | 1.00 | 1.00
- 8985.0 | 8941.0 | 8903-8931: -23.8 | 1.00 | 1.00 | 0.99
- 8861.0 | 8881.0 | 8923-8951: -24.0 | 0.99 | 1.03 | 1.00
